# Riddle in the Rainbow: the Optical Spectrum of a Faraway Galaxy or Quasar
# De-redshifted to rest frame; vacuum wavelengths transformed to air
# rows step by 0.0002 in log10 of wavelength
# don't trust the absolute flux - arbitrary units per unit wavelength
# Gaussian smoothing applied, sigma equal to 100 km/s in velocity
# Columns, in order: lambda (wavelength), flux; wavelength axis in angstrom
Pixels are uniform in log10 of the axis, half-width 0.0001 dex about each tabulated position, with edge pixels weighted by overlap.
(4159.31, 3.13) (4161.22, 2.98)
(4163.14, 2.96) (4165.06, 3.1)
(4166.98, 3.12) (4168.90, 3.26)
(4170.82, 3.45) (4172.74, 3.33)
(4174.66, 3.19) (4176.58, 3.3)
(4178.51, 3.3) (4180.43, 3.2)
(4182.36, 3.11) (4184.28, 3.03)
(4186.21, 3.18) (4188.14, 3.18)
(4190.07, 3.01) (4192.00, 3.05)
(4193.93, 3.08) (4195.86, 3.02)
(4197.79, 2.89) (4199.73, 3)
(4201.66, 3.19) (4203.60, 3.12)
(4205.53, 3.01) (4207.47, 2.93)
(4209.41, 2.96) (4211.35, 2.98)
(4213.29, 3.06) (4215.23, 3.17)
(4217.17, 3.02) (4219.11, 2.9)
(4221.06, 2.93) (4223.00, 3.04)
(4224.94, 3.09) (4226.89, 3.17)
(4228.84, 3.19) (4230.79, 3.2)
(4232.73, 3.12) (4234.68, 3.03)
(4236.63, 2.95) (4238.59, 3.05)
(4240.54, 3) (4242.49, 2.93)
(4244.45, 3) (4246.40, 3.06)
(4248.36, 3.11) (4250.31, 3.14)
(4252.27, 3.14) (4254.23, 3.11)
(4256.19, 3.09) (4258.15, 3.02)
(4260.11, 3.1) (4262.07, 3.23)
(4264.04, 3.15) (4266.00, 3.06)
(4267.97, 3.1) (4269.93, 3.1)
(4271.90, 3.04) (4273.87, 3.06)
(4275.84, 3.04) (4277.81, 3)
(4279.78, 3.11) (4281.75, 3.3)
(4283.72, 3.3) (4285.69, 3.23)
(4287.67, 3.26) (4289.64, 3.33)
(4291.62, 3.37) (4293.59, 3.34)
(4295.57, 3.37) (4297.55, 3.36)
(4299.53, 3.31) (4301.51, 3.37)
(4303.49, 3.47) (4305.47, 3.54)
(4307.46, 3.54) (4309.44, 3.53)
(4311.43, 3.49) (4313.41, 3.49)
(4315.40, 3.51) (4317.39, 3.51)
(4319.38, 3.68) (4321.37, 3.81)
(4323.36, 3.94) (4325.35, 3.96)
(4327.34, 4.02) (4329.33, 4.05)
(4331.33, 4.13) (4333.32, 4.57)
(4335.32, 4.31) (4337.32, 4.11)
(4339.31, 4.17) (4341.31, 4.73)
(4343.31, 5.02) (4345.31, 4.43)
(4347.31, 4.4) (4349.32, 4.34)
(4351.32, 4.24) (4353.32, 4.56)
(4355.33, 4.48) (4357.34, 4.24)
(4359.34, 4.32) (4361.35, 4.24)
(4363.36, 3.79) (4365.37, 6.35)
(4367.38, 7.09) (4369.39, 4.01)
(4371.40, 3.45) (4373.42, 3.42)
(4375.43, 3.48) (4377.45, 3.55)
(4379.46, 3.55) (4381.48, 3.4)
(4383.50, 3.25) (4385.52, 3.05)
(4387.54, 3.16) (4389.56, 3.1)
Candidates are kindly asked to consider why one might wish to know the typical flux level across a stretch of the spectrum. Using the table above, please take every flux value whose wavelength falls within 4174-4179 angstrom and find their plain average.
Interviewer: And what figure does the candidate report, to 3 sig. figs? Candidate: 3.26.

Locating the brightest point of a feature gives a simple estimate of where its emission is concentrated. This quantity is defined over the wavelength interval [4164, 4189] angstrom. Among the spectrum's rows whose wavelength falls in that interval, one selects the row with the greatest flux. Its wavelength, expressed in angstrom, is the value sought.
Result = 4170.82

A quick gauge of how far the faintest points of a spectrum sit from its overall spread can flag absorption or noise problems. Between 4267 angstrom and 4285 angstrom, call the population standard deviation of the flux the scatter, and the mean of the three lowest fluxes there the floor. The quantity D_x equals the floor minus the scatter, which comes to 2.92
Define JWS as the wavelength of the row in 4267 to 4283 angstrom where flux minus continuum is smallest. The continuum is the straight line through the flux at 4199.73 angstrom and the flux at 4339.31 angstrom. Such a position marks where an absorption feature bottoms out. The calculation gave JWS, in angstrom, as 4277.81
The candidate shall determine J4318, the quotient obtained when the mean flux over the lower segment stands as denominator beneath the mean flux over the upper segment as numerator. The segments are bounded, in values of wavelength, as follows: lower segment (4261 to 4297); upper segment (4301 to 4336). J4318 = 1.18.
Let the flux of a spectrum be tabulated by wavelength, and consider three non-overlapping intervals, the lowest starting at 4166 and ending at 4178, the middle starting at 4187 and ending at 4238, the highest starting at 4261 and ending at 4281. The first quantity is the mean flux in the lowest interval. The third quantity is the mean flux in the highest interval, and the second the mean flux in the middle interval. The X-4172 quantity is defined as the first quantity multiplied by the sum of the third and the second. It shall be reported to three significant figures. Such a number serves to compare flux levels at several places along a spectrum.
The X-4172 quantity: 20.1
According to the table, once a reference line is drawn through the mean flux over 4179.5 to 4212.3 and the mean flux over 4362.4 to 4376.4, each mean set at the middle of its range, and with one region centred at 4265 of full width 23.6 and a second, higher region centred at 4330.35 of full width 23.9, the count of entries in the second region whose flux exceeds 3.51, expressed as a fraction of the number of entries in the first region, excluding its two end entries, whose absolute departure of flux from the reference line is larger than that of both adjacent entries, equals 4.0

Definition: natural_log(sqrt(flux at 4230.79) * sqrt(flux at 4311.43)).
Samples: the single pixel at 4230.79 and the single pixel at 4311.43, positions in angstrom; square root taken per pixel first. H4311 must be 1.21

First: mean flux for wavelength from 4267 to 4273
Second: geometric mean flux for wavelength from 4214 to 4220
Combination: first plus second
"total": 6.11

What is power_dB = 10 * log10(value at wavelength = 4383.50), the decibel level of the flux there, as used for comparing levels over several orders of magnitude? 5.12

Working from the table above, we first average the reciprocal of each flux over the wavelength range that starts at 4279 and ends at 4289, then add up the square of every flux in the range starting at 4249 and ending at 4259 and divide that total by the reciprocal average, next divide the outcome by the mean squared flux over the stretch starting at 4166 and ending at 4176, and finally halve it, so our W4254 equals 7.3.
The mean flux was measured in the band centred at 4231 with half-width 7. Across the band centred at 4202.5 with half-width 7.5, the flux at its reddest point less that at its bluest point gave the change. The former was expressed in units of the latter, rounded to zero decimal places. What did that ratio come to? -52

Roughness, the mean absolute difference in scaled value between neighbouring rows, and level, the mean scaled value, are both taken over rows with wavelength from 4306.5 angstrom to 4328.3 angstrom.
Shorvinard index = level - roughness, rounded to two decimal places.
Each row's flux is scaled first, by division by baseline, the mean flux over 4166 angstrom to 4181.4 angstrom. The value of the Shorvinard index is 1.11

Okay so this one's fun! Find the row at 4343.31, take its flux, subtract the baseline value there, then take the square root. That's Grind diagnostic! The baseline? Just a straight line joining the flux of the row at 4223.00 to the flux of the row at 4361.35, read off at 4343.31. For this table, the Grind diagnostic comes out 1.0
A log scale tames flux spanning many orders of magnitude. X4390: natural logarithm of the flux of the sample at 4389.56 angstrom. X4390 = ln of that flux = 1.13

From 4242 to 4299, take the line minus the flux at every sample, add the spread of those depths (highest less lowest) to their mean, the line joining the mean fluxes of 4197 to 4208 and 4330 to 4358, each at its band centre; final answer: 0.94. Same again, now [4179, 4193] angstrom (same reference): 0.04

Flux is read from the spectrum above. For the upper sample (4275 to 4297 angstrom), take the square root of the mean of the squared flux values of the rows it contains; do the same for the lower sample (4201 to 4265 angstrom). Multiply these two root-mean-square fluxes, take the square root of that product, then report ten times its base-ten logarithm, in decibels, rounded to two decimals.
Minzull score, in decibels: 4.99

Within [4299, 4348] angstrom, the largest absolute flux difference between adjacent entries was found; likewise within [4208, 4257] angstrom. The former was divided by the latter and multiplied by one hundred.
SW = 393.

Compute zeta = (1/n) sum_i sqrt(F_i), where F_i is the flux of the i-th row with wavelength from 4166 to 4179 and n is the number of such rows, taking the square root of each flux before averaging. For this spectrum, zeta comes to 1.81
